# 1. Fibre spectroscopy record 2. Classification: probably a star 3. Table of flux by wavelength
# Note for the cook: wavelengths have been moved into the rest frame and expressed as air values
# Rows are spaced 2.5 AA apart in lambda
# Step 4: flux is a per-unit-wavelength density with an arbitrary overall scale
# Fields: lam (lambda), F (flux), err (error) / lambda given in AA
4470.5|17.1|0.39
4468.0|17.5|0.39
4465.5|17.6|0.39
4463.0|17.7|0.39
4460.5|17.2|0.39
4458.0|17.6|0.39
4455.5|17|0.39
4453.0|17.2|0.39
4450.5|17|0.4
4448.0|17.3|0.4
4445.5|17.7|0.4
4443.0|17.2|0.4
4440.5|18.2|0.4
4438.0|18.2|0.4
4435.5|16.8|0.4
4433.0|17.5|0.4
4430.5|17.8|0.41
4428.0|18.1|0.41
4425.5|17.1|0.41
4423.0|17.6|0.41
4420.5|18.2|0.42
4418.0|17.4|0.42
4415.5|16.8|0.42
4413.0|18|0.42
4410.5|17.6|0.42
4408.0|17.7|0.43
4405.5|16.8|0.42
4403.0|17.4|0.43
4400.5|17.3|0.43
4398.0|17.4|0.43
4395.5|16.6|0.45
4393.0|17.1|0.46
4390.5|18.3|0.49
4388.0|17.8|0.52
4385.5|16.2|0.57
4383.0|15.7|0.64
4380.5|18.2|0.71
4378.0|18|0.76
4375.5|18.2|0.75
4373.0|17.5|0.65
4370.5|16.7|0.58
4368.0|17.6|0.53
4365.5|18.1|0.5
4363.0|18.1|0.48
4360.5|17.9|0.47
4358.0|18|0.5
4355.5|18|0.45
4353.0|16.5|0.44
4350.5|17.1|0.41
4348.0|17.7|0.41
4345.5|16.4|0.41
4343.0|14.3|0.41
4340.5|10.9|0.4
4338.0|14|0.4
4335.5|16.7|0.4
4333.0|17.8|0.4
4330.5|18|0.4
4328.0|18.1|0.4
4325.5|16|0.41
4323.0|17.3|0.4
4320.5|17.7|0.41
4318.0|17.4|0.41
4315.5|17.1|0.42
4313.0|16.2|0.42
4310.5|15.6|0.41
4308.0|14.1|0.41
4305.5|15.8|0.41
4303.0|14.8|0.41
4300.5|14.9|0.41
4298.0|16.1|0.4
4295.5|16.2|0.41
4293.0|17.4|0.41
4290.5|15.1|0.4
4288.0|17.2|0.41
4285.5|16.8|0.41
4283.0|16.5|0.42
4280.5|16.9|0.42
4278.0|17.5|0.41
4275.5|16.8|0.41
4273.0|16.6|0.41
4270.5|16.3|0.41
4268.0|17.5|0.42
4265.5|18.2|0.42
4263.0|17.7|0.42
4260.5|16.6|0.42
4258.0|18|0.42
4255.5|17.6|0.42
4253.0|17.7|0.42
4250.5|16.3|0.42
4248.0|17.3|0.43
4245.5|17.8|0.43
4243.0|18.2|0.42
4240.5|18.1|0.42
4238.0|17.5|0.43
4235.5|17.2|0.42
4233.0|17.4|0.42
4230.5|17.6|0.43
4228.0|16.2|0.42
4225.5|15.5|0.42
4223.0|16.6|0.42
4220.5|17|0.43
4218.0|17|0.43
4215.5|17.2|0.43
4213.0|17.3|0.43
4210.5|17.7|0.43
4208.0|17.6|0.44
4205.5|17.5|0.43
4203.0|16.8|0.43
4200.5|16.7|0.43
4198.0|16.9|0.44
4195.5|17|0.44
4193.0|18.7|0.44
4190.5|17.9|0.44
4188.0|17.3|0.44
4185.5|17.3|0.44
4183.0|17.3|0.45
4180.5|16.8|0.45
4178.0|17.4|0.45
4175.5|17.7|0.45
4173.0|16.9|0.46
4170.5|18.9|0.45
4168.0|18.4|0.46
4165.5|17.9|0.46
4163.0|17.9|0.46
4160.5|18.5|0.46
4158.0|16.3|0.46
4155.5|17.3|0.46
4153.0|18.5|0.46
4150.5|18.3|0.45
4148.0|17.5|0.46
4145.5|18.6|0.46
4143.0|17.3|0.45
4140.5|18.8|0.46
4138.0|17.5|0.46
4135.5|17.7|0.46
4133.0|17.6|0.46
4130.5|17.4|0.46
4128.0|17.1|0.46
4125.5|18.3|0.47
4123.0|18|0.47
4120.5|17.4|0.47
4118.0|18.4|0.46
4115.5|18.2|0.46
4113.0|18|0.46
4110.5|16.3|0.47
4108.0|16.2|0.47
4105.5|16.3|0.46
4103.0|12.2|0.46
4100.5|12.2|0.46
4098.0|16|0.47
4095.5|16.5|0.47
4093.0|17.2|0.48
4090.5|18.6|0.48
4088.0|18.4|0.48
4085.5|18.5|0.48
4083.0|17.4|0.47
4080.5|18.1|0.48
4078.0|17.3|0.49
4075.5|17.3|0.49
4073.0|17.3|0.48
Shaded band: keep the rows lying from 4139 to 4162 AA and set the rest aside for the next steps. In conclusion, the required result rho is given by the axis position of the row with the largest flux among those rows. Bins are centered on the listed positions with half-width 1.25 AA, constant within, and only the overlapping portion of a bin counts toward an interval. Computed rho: 4140.5 AA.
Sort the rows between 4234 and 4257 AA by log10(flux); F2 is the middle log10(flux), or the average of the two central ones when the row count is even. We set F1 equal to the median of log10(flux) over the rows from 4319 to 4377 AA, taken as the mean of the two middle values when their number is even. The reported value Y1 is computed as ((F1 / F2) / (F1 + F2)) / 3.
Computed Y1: 0.134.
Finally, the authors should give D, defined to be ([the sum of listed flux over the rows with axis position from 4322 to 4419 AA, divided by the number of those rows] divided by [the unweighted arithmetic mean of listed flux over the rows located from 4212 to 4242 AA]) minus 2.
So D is -1.00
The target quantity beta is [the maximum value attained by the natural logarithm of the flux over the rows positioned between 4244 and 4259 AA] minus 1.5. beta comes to 1.39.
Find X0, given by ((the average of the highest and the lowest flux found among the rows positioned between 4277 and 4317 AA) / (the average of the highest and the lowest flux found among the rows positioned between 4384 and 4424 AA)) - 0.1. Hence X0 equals 0.82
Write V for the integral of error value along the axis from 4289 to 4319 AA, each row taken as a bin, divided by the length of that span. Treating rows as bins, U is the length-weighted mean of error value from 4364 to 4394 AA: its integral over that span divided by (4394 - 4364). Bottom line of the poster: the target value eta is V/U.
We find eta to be 0.69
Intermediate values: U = 0.60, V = 0.410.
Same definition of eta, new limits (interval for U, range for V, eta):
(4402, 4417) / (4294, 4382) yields 1.09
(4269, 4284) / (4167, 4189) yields 1.09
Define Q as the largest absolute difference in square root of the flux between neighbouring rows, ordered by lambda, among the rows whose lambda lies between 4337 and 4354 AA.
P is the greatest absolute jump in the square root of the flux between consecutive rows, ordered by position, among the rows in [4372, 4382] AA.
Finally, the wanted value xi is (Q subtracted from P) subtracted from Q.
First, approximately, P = 0.08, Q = 0.48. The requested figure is 0.9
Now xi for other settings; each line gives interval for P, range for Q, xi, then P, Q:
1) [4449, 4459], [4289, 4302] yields 0.5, 0.07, 0.29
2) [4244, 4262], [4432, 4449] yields 0.2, 0.17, 0.17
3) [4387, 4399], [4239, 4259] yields 0.2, 0.14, 0.17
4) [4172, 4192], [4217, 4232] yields 0.2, 0.10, 0.17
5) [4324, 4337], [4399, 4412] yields 0.0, 0.25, 0.11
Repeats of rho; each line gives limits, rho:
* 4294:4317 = 4315.5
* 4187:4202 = 4193.0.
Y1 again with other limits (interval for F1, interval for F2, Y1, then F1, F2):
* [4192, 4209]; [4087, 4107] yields 0.138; 1.23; 1.21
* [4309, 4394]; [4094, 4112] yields 0.140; 1.24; 1.21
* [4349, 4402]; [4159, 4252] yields 0.135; 1.25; 1.24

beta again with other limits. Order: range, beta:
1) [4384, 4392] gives 1.41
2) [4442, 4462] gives 1.37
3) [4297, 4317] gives 1.34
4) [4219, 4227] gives 1.33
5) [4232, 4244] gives 1.40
